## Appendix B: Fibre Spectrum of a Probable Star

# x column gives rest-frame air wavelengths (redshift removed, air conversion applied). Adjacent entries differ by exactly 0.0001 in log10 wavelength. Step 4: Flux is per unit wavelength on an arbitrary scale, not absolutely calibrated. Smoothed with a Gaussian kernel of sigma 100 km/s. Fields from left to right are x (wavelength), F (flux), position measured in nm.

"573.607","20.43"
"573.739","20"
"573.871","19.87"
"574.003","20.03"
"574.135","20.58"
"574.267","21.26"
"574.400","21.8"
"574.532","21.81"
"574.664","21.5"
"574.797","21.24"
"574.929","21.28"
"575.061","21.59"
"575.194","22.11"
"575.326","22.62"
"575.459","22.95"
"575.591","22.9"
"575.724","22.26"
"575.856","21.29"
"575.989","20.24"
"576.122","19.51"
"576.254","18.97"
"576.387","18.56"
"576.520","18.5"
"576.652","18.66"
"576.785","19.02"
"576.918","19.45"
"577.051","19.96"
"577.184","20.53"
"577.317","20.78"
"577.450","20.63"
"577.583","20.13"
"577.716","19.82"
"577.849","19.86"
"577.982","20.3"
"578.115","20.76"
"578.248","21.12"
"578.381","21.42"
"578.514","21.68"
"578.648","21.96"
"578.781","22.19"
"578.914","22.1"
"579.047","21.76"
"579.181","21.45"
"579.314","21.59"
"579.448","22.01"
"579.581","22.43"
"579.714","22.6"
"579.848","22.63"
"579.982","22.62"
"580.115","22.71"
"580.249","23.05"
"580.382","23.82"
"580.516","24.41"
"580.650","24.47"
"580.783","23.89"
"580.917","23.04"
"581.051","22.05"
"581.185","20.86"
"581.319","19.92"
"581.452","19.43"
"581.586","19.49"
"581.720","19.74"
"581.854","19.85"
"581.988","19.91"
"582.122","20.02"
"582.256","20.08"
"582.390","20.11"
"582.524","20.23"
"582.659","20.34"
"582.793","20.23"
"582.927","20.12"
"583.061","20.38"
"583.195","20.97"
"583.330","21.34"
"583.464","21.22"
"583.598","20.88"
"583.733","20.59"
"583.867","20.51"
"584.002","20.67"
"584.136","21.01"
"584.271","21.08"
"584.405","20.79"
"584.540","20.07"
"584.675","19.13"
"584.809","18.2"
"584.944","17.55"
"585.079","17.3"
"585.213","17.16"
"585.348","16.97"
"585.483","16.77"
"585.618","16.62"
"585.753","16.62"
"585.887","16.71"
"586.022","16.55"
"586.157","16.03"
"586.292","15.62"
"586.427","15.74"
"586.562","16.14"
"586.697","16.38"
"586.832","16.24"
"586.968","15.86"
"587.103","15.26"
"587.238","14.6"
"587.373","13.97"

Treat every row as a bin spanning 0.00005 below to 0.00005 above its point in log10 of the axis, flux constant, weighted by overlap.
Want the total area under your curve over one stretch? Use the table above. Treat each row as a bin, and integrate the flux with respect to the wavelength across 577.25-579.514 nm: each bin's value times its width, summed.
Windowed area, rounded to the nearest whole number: 48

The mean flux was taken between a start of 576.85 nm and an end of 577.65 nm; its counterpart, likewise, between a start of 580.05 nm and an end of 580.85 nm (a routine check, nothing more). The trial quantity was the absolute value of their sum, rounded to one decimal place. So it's 44.0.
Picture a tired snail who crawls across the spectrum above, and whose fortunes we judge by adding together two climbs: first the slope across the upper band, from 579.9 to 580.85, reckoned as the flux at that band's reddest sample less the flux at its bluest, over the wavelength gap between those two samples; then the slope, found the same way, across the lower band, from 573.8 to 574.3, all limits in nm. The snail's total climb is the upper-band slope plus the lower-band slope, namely 5.1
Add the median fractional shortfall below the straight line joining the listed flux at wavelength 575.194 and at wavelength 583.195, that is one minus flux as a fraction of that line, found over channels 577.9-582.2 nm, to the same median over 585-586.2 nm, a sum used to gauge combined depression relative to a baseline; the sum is 0.18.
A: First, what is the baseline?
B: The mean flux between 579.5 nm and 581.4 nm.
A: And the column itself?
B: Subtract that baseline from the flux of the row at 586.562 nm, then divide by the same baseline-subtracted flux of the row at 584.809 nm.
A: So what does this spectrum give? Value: 1.5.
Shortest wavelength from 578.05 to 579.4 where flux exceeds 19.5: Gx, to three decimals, 578.115 nm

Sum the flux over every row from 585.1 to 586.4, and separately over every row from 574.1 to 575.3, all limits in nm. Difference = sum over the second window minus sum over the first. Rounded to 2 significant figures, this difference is 44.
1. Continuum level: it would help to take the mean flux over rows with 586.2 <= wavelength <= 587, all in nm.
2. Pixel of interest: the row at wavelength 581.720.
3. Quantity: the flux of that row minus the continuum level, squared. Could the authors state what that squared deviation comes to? 14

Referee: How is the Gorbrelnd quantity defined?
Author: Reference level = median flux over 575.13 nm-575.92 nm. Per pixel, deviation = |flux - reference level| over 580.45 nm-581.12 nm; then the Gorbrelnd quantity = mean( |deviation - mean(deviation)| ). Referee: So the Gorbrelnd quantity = 0.63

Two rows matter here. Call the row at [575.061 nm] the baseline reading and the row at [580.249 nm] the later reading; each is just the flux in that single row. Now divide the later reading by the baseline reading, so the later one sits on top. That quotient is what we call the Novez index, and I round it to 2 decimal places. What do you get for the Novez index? 1.07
